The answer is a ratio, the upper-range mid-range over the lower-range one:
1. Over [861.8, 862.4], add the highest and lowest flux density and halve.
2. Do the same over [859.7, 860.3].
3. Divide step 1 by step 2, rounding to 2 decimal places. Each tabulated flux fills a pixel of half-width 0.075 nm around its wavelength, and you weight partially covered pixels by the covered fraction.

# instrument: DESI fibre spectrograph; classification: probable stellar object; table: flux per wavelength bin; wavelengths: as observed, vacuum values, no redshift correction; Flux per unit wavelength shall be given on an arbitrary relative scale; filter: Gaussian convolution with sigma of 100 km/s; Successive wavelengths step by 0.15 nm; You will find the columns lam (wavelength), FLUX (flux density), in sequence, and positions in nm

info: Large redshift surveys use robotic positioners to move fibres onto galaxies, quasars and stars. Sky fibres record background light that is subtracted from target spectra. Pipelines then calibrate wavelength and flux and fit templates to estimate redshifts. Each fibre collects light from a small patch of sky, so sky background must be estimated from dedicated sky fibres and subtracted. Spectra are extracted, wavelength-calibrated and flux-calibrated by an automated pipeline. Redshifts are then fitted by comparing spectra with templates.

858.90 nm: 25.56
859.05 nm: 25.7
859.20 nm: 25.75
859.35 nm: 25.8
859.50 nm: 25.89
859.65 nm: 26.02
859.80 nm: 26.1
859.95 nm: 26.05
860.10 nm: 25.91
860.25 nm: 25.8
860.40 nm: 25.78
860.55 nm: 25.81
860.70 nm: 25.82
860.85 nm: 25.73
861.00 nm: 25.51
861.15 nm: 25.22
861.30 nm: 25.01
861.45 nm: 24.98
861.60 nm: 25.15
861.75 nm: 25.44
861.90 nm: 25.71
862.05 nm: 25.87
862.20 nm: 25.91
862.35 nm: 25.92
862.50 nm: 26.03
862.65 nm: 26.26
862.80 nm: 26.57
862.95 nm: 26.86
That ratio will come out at 0.99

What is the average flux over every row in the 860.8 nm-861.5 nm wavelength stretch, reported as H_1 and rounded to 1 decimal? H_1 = 25.3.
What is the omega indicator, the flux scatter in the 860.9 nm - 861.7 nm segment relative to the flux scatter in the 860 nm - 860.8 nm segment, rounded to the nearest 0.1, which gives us 4.2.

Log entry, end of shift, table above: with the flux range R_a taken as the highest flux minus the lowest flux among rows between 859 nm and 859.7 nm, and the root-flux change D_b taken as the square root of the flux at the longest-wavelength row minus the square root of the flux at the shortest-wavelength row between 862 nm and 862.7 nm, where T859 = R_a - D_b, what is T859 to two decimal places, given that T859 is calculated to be 0.28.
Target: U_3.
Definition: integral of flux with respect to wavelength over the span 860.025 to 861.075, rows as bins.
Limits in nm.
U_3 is 27.1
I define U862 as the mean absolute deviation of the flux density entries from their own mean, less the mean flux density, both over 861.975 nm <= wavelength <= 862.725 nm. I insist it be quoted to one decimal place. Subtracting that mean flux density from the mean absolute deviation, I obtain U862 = -25.9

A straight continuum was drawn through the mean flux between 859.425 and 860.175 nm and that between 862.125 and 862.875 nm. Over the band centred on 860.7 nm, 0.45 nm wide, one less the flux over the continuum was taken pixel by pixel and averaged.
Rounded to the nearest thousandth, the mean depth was 0.010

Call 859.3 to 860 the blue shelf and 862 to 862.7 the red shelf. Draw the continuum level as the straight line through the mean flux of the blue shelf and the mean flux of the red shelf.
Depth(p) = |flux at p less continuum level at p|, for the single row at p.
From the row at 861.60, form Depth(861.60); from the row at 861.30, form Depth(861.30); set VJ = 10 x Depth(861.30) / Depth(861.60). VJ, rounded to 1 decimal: 11.6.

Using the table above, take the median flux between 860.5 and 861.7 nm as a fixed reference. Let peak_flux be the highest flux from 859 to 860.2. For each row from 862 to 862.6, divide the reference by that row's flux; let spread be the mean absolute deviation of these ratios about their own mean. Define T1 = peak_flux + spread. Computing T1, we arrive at 26.1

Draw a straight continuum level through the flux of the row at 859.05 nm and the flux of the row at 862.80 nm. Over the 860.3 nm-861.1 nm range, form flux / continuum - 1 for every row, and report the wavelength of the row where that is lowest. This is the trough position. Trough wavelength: 861.00 nm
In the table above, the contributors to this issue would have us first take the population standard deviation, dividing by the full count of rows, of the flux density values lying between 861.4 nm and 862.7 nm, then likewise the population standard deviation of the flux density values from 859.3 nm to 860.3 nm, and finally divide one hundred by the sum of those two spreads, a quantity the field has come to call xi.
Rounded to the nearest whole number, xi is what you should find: 196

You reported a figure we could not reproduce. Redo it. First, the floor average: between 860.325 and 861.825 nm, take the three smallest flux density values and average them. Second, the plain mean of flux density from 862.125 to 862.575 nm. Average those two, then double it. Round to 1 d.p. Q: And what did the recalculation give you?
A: 51.0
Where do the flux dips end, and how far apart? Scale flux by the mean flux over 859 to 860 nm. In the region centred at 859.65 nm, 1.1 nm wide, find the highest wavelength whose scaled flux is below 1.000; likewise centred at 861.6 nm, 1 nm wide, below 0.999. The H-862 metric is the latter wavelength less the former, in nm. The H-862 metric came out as 2.55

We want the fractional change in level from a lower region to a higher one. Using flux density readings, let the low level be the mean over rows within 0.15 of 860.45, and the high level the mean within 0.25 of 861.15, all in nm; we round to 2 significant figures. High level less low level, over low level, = -0.021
